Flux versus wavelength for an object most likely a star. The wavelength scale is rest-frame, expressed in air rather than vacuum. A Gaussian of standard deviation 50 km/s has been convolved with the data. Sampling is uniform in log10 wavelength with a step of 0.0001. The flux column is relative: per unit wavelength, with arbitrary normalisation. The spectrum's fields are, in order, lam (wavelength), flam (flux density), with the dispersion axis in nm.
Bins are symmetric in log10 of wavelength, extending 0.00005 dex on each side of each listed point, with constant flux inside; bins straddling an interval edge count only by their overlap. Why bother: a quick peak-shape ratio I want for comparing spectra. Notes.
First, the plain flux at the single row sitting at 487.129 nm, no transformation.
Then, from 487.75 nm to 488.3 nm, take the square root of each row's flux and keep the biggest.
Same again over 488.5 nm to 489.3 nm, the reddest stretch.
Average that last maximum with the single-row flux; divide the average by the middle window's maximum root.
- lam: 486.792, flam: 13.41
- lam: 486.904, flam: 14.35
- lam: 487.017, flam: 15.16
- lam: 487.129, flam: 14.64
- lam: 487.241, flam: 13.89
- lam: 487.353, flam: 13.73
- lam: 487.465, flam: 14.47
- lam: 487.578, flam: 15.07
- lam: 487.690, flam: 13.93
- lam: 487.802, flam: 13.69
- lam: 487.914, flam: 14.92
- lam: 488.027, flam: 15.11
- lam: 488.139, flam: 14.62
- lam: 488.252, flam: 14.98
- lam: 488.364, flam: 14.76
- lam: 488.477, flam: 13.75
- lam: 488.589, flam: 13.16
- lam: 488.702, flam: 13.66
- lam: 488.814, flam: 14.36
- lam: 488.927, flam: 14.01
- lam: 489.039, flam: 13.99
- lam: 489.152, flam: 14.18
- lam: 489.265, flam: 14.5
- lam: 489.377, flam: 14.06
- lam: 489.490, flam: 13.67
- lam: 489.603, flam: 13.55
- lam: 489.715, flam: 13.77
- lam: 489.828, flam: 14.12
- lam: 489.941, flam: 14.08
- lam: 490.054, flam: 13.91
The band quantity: 2.37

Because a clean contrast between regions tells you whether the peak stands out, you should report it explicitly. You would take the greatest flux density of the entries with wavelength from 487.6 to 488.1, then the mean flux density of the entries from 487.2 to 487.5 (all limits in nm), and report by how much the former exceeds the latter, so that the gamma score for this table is 1.1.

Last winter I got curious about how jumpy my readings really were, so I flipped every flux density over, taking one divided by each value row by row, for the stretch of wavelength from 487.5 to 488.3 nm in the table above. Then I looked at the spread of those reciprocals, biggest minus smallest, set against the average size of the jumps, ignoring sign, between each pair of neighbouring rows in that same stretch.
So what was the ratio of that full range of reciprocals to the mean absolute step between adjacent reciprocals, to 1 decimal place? 2.4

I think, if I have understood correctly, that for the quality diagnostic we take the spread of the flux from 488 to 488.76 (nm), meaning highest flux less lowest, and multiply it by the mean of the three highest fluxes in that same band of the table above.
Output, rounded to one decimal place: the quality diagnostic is 29.2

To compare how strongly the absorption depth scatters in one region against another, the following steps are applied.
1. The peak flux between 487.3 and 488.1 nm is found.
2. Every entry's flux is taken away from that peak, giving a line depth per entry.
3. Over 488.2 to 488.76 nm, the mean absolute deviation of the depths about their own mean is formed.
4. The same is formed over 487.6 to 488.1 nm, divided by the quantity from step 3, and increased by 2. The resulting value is 2.93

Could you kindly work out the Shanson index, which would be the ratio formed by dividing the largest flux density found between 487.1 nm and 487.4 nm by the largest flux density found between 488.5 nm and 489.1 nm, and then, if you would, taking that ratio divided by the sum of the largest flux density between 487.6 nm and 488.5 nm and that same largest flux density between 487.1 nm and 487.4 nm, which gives 0.0343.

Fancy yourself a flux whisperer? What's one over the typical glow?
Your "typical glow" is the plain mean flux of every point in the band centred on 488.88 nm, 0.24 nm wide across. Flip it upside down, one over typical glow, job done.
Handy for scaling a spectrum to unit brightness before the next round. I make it 0.0705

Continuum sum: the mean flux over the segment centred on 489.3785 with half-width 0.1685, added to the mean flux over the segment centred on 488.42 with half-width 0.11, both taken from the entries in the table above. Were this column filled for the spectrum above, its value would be 28.3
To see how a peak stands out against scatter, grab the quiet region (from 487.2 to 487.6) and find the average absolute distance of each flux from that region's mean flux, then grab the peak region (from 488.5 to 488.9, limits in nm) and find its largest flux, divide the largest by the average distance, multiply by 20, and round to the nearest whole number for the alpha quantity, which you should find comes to 598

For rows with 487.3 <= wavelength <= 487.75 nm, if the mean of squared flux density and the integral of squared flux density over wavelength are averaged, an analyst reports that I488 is 148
